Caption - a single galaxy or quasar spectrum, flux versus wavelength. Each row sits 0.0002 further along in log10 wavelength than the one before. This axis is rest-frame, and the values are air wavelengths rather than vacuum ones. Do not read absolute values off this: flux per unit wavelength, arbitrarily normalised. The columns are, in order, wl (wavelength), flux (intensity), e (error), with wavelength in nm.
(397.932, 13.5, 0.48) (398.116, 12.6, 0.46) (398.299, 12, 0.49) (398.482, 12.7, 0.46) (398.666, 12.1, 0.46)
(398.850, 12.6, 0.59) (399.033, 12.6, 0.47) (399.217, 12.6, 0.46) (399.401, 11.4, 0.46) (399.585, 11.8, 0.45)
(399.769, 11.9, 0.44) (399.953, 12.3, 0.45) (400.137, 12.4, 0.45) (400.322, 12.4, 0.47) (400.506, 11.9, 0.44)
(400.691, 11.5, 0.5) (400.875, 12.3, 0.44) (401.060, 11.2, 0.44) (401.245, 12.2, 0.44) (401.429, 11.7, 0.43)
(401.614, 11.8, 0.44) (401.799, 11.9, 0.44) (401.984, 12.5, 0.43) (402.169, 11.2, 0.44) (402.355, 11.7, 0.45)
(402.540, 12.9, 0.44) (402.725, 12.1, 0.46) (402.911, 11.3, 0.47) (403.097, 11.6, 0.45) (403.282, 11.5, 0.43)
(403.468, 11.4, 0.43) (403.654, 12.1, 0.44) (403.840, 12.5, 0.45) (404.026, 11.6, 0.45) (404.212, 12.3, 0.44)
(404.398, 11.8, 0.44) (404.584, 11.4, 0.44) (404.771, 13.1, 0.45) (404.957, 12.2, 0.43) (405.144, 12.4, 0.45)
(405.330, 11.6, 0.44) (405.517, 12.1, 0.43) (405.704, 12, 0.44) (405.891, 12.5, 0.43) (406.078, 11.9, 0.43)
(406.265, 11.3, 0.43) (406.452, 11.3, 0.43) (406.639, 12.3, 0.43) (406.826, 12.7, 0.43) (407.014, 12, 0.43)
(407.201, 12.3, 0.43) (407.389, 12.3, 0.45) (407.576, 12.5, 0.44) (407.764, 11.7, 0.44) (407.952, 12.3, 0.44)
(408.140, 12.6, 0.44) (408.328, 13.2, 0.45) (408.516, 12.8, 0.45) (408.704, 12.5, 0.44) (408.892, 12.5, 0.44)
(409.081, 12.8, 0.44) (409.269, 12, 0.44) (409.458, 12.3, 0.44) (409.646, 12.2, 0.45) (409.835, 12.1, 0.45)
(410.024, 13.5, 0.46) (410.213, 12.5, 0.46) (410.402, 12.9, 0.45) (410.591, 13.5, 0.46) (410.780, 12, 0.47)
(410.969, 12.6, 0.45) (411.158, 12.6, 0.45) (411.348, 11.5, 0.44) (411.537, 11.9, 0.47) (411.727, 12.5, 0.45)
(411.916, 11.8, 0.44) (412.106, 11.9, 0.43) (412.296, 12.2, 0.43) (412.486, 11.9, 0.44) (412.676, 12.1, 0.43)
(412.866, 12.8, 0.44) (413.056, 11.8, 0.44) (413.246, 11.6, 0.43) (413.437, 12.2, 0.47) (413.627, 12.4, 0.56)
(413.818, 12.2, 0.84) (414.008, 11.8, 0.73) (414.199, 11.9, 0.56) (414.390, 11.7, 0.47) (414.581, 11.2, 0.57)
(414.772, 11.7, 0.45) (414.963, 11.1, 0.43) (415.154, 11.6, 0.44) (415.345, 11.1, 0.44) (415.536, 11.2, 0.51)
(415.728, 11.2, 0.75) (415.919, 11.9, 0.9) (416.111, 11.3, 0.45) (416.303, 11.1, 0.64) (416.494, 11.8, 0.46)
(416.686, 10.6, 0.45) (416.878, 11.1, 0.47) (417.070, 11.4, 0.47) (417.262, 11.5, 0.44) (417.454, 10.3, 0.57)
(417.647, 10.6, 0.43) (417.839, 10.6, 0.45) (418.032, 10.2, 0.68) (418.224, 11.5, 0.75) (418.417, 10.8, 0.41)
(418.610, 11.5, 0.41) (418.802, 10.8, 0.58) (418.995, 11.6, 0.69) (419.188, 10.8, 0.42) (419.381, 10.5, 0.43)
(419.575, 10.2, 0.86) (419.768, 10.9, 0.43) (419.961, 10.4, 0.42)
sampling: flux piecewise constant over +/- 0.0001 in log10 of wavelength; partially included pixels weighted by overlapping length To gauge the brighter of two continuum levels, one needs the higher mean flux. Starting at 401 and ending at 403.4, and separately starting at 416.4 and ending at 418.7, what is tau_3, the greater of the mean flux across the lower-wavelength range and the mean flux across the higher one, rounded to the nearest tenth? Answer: 11.8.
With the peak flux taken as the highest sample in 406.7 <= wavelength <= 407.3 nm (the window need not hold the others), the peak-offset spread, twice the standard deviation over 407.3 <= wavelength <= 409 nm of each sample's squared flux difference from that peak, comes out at 0.6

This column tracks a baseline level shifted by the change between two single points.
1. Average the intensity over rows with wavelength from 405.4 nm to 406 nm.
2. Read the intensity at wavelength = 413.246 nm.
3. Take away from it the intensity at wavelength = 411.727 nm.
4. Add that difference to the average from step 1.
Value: 11.3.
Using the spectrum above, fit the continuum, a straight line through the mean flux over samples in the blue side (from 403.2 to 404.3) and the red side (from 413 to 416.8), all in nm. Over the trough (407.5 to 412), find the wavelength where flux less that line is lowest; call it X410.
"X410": 411.348 nm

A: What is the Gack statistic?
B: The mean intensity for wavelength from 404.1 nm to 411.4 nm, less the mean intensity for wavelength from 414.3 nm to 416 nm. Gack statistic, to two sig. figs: 0.90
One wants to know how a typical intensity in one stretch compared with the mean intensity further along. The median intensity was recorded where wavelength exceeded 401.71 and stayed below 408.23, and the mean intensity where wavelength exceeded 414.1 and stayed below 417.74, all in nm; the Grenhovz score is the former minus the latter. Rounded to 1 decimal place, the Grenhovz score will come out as 0.8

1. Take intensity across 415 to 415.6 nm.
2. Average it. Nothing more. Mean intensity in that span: 11.30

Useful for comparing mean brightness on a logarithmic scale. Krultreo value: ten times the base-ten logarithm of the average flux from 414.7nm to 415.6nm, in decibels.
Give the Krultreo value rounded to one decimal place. 10.5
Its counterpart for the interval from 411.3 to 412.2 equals 10.8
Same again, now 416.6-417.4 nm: 10.5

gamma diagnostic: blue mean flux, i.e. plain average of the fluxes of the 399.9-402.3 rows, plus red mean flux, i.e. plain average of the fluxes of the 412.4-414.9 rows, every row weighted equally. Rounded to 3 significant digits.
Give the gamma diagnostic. 23.9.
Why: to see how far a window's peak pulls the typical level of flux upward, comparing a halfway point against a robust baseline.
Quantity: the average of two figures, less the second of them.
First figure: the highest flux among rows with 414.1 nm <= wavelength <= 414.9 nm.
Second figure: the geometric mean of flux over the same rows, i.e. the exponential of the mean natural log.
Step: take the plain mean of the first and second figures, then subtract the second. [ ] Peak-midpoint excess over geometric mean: 0.14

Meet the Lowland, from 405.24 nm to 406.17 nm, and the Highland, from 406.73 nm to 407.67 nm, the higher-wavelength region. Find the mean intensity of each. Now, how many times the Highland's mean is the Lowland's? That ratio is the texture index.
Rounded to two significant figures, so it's 0.97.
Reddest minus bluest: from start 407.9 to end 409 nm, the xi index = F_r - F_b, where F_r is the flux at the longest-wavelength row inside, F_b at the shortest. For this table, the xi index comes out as 0.20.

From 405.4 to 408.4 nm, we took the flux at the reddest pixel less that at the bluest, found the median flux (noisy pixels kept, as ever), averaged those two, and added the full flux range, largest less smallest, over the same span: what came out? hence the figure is 8.6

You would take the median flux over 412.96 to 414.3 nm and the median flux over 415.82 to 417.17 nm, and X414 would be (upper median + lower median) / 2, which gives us 11.6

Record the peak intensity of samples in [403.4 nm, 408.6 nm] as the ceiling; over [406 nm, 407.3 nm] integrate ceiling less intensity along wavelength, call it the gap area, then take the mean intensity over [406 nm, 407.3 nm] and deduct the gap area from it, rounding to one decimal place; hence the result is 10.4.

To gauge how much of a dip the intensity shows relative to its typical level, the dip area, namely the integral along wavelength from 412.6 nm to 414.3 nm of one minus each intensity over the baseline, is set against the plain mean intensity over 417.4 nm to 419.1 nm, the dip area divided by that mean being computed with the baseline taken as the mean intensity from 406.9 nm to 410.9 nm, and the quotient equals 0.0052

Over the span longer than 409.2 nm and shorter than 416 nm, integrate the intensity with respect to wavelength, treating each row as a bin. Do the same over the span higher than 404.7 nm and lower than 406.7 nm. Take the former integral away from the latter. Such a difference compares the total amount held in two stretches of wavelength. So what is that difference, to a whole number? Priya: -58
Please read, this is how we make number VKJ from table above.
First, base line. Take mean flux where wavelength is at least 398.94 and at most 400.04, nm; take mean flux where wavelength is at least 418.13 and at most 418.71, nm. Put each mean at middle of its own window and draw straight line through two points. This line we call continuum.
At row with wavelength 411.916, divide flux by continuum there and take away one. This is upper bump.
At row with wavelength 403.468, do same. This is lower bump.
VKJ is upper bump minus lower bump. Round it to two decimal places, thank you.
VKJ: 0.07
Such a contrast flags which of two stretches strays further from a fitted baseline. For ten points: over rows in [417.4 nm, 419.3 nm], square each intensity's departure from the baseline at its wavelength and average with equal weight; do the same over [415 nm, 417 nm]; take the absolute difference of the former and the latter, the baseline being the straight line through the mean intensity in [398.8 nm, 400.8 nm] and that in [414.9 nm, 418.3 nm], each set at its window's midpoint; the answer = 0.12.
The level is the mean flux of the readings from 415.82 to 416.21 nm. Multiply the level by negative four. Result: -46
